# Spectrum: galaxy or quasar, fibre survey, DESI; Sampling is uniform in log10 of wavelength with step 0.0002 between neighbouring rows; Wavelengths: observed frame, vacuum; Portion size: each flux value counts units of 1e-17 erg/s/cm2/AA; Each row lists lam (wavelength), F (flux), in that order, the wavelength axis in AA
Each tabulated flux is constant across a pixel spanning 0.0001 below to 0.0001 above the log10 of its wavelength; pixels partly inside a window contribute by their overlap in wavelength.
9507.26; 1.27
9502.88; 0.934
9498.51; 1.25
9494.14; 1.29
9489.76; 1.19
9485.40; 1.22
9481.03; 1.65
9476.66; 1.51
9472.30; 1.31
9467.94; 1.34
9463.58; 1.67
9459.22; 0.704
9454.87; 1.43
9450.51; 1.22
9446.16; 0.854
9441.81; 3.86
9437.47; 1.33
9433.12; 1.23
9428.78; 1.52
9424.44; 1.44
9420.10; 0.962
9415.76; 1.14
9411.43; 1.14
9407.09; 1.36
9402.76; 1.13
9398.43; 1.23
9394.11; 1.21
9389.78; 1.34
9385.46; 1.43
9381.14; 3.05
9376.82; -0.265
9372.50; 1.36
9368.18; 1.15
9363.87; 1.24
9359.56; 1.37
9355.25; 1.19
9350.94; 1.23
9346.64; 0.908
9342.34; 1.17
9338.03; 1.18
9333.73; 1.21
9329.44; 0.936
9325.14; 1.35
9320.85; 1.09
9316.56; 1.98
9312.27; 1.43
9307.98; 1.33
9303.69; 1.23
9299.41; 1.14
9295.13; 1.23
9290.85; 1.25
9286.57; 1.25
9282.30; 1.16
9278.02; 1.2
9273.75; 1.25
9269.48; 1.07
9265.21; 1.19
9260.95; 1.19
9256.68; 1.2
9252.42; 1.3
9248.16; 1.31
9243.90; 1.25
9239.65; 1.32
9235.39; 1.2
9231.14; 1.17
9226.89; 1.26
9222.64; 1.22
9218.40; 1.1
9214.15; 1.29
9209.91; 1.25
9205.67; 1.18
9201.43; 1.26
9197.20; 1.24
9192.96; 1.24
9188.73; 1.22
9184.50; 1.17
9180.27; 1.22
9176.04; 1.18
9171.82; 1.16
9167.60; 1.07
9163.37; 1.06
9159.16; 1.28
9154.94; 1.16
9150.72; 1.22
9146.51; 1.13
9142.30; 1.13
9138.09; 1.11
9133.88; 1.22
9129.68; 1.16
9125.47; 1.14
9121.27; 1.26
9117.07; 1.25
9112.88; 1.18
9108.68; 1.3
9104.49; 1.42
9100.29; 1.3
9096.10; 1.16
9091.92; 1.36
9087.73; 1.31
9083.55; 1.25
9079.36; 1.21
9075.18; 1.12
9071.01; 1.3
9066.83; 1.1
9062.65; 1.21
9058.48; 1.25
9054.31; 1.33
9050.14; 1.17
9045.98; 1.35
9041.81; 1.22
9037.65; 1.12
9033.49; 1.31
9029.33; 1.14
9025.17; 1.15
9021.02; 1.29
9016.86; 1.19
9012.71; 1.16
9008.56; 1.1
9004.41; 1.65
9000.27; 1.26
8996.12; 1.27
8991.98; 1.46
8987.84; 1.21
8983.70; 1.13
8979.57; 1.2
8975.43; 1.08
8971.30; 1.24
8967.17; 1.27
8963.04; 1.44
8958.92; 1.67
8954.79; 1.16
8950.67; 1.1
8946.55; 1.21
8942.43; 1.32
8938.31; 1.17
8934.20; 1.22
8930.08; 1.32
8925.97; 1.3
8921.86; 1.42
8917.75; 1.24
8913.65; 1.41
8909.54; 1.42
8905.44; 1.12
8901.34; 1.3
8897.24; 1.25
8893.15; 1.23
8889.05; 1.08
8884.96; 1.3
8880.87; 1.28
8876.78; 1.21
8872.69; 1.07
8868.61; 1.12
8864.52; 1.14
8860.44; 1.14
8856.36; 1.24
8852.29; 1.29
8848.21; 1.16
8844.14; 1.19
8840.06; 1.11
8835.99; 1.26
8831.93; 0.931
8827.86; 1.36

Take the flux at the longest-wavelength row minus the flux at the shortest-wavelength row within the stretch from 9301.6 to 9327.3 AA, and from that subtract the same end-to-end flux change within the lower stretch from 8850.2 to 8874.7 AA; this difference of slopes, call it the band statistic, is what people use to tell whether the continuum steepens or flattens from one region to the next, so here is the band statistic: 0.34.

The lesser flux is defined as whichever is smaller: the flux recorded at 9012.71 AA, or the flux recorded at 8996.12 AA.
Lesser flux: 1.16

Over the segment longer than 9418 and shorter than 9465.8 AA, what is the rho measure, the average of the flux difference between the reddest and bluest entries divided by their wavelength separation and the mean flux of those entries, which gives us 0.75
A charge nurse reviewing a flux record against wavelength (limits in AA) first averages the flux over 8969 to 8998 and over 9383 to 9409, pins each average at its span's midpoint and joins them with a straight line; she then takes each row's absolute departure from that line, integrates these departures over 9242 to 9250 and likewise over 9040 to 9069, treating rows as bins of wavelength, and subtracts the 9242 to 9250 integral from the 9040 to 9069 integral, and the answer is 1.7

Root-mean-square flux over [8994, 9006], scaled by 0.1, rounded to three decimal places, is 0.141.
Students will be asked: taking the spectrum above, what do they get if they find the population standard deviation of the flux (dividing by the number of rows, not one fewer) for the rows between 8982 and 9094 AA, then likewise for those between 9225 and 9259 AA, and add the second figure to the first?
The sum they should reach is 0.17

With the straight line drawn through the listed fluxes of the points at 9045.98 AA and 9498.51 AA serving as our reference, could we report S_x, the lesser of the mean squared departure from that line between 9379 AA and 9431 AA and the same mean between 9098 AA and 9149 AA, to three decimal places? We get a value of 0.021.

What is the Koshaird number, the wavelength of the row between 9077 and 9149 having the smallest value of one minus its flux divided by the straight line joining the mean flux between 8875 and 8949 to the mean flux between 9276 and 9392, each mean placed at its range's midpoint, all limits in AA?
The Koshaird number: 9104.49 AA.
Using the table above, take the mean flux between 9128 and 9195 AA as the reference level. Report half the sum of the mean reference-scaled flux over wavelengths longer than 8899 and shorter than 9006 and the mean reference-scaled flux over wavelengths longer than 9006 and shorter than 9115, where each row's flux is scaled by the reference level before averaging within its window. 1.08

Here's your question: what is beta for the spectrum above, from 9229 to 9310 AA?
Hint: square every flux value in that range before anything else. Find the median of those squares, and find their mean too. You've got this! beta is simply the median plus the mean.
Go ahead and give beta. 3.01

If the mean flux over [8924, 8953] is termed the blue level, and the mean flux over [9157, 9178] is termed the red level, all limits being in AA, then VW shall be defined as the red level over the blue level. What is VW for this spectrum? 0.93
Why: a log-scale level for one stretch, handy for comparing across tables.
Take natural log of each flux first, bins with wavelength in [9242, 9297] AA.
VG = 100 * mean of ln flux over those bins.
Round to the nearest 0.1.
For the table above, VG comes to 19.7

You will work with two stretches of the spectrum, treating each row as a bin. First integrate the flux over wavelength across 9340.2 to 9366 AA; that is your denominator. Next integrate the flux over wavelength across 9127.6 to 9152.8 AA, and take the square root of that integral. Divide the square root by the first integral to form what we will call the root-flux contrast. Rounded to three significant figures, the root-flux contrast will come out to 0.177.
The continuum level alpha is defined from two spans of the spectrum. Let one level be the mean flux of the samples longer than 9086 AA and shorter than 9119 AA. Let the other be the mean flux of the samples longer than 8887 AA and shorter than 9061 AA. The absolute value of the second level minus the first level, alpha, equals 0.025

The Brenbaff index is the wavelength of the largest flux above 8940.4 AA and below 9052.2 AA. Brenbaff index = 8958.92 AA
